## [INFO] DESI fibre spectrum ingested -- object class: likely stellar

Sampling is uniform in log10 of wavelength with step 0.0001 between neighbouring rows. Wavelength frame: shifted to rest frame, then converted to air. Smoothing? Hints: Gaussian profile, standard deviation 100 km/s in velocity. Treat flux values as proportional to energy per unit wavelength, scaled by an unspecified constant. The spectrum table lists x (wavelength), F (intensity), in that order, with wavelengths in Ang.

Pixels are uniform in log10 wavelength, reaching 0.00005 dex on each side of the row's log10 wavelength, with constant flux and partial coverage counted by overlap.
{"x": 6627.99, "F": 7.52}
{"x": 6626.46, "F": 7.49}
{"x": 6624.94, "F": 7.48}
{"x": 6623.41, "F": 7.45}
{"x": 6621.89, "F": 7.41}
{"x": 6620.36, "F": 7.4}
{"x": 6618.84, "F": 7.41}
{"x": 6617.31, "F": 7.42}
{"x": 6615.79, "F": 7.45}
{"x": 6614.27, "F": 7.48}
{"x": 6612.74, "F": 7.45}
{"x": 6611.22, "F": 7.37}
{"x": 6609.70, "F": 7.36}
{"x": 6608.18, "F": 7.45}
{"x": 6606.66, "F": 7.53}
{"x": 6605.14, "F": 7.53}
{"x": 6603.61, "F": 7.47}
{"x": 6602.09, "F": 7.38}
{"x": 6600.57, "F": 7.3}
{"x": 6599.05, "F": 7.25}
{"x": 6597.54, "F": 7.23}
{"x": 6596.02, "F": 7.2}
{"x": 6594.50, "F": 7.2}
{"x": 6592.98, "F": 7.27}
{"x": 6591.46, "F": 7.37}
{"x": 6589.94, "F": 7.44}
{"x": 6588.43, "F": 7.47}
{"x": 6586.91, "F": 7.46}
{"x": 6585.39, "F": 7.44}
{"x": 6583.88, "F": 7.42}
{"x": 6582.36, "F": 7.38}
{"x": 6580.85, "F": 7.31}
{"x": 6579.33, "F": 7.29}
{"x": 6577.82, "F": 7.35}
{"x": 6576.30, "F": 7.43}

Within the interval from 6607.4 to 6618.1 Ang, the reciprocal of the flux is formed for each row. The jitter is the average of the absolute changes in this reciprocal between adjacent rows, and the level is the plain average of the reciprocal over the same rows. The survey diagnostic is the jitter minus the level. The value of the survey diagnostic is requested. -0.134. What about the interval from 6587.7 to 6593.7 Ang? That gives -0.134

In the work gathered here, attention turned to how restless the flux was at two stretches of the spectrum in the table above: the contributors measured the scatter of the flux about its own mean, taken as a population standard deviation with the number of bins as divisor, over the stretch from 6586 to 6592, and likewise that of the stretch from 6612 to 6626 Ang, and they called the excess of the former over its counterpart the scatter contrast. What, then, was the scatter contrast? 0.011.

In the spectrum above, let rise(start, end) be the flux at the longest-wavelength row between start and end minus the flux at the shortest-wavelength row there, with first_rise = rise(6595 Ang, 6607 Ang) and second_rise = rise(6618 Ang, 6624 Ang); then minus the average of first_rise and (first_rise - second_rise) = -0.31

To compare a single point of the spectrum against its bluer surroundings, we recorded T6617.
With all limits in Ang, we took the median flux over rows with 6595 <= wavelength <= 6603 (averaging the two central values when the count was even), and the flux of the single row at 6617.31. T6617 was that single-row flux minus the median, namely 0.17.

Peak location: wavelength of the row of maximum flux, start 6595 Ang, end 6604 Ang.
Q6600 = 6603.61 Ang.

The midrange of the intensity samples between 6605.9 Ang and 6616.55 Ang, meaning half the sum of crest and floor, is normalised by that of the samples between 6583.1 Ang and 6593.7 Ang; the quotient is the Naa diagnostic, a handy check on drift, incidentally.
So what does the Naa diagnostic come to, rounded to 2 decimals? 1.01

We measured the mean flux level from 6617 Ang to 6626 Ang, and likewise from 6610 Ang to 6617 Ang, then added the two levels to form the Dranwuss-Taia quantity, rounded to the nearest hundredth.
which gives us 14.87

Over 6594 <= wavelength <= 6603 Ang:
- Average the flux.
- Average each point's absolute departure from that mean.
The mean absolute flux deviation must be 0.053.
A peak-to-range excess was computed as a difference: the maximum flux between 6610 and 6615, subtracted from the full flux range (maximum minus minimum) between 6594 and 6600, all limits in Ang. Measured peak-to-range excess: -7.43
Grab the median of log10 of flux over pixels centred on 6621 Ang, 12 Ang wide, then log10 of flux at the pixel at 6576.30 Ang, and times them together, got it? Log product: 0.759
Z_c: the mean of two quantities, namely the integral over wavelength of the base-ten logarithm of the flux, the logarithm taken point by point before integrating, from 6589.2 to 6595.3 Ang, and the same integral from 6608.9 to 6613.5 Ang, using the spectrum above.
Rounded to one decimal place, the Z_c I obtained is 4.6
